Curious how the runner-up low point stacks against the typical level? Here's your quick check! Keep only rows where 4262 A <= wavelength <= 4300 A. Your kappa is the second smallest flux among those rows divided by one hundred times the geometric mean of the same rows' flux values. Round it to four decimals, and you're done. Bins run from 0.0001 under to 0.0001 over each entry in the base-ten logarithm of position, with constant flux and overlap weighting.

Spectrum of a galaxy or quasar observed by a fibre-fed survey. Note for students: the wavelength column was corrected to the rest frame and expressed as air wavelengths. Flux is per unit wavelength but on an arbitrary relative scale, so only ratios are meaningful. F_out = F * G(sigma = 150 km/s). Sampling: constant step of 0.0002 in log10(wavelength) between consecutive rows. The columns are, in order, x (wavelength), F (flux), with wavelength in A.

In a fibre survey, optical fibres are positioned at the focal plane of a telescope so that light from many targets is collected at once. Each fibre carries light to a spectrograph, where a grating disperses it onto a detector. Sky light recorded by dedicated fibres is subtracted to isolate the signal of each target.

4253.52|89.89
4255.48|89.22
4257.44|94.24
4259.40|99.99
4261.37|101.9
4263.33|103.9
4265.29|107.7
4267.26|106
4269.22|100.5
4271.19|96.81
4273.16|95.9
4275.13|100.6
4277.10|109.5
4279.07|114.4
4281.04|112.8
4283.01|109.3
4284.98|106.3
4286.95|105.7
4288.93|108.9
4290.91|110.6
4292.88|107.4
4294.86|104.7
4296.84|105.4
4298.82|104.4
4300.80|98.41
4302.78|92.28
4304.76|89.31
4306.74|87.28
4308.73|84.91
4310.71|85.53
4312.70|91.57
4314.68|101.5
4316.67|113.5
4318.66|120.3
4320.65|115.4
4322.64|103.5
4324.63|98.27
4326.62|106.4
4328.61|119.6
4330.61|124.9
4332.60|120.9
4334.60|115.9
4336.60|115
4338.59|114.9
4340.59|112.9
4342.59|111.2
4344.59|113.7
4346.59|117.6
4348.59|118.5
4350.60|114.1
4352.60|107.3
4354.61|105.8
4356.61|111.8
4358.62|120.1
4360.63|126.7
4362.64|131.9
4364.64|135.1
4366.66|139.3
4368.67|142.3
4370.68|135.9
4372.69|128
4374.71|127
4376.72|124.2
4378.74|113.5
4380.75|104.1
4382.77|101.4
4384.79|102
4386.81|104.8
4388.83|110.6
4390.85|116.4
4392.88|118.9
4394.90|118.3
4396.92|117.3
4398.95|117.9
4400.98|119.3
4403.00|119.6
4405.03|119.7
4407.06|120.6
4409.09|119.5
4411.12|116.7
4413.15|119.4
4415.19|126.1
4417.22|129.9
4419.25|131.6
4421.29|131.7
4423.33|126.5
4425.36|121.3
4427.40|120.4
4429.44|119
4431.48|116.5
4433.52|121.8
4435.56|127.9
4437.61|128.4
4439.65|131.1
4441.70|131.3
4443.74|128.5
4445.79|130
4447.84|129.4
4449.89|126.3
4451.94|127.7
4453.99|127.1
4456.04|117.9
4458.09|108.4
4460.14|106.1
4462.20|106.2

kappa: 0.0092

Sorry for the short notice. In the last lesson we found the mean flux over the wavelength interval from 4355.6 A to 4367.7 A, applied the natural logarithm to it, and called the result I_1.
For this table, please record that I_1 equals 4.85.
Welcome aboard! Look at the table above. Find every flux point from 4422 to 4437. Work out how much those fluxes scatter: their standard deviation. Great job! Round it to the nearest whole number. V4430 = 4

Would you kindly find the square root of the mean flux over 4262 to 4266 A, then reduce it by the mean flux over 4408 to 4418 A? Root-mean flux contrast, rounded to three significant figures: -112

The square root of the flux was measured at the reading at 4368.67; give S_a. 11.9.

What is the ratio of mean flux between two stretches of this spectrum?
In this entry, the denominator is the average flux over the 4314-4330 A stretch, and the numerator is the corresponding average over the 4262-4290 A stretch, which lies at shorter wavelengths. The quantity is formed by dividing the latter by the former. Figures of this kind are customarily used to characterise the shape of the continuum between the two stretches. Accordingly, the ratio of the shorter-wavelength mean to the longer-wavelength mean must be 0.96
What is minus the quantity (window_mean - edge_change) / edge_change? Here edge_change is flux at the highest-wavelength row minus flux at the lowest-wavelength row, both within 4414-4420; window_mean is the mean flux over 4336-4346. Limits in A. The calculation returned -20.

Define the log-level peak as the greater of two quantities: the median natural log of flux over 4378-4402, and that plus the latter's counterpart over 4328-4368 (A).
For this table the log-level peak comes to 9.50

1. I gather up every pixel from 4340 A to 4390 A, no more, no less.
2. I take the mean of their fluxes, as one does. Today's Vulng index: 118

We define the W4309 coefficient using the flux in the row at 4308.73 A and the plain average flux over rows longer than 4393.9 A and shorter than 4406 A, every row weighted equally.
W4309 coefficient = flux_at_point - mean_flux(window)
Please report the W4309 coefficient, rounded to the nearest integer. -34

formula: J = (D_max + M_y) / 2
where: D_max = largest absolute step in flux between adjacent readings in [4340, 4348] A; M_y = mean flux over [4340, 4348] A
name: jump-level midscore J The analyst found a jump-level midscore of 59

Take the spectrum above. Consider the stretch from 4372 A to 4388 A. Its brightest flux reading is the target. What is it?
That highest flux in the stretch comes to 128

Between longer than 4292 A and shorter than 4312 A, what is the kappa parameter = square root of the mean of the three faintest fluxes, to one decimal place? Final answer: 9.3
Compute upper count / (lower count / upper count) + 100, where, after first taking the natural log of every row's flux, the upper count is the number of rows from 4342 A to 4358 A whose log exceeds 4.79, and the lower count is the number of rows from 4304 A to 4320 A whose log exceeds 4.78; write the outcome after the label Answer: 100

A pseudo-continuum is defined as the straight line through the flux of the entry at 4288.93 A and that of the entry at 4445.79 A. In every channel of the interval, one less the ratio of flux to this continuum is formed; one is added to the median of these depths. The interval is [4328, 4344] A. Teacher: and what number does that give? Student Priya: 1.00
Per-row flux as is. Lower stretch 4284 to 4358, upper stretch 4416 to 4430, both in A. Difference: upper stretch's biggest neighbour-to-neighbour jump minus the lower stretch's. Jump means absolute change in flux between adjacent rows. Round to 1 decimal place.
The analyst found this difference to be -8.0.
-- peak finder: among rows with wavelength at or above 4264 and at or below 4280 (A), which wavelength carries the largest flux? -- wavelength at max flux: 4279.07 A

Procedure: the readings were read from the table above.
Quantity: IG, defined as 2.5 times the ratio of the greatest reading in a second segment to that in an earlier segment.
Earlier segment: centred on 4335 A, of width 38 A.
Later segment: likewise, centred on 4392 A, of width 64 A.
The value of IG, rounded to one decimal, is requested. 2.8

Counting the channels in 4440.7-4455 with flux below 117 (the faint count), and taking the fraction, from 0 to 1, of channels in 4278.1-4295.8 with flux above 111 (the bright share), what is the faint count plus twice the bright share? 0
